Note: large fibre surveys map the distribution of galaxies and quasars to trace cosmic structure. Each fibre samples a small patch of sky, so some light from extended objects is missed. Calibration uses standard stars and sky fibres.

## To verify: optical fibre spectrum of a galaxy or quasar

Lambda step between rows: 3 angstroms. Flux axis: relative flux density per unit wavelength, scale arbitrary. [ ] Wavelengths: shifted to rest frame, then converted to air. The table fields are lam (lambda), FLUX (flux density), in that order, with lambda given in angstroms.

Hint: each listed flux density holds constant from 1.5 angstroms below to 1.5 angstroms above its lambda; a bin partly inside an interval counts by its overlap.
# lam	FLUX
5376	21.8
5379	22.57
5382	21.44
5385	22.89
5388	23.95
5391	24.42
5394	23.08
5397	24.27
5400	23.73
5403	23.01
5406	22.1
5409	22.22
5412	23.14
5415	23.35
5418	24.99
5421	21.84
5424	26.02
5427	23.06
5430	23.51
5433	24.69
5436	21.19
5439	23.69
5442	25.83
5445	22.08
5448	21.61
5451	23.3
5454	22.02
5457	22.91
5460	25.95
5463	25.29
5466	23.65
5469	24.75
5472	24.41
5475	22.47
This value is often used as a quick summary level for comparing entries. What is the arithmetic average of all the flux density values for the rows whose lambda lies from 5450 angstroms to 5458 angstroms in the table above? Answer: 22.7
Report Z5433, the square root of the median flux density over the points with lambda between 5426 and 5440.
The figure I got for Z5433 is 4.85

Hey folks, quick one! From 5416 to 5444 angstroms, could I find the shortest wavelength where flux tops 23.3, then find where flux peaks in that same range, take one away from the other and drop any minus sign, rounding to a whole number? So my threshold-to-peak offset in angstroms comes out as 6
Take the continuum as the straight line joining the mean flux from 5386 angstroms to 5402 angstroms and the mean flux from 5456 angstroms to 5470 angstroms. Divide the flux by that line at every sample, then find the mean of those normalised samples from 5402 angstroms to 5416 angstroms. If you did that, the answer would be 0.948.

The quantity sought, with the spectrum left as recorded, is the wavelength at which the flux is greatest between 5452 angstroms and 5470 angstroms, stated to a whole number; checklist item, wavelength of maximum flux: 5460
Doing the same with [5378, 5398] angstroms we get 5391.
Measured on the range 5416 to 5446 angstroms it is 5424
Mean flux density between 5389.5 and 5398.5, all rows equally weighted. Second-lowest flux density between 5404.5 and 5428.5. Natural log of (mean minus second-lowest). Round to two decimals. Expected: 0.60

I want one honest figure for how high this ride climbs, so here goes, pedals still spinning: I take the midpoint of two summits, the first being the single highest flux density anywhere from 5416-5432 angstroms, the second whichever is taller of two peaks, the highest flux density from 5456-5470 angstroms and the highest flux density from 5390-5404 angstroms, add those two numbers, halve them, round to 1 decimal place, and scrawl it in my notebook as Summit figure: 26.0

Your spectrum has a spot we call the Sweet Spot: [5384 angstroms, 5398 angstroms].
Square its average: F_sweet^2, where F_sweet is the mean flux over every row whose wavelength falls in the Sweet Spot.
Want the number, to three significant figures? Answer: 563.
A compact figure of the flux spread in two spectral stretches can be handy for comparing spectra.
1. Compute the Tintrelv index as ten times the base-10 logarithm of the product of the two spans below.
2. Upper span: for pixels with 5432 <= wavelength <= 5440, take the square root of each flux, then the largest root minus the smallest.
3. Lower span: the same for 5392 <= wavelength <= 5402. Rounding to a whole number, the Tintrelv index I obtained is -13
